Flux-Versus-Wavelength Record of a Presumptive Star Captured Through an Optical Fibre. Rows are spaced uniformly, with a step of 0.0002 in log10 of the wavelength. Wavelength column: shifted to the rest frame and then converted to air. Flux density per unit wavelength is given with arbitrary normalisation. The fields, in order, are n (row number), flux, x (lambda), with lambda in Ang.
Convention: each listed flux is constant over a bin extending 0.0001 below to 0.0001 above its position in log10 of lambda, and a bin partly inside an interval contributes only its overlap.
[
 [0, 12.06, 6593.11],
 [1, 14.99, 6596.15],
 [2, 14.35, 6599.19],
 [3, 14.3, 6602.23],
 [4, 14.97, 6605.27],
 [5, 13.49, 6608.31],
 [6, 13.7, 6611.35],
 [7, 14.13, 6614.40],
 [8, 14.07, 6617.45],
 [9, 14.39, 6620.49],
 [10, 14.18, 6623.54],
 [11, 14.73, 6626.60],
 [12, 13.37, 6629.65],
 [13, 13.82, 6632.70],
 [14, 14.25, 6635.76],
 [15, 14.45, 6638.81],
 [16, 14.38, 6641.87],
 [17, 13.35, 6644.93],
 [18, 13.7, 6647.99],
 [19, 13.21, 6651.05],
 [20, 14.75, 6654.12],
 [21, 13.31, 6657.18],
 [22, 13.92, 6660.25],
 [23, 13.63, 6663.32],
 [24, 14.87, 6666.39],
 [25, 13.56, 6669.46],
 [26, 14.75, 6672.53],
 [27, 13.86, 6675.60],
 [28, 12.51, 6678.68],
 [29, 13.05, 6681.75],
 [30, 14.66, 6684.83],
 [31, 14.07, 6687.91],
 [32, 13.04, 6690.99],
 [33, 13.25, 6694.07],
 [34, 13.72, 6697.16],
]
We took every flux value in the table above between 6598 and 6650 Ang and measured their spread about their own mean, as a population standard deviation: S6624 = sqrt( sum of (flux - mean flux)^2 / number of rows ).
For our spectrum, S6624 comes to 0.45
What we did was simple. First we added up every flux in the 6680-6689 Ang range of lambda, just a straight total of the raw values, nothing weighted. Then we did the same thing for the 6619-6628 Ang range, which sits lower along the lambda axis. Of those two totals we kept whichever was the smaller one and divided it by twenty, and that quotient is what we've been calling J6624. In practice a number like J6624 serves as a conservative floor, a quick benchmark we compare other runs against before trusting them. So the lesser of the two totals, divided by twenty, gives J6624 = 2.09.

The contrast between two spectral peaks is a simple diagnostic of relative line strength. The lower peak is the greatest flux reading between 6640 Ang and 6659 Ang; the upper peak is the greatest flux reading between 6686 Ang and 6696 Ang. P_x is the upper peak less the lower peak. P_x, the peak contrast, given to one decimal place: -0.7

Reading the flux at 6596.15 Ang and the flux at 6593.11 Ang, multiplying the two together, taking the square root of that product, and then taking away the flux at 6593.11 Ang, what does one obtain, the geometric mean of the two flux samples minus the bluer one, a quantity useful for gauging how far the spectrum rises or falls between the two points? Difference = 1.39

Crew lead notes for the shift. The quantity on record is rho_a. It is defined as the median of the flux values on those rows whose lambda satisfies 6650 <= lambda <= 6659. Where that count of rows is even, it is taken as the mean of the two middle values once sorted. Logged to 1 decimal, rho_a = 13.3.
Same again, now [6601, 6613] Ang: 14.0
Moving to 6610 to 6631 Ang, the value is 14.1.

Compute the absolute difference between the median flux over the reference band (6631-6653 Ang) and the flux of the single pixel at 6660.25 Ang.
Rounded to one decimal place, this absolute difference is 0.1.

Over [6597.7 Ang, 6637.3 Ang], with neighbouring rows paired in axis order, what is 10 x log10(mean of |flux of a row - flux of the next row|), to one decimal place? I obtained -2.9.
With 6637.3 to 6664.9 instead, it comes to -1.4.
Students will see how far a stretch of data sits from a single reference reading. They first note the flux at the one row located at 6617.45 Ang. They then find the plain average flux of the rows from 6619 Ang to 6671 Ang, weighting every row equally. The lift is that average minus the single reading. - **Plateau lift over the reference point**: -0.1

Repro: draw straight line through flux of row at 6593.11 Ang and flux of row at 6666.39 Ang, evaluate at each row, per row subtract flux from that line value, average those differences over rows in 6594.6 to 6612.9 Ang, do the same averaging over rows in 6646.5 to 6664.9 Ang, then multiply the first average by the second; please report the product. -1.3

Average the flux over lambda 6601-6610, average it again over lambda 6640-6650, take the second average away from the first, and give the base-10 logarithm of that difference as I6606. -0.35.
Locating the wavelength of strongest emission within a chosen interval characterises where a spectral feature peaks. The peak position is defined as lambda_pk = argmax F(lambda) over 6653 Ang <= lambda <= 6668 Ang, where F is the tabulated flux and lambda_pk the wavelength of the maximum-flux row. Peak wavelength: 6666.39 Ang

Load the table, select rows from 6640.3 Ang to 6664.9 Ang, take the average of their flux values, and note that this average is 13.78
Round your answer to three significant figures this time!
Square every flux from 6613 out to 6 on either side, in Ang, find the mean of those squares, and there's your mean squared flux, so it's 192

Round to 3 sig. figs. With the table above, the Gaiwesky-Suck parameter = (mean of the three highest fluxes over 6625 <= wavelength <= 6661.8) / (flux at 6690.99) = 1.12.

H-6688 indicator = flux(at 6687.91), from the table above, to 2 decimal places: 14.07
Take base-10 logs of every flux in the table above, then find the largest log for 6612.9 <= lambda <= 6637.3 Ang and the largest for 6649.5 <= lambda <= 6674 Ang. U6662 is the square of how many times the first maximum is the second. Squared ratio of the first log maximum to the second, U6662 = 0.99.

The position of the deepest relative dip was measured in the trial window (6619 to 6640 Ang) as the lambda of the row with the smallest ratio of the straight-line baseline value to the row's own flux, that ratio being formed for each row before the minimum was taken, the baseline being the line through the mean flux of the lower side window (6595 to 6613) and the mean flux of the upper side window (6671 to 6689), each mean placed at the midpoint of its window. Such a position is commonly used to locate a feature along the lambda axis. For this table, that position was 6626.60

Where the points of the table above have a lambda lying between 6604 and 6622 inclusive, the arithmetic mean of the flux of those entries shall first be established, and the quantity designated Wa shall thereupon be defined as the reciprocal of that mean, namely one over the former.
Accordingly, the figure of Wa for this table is 0.0708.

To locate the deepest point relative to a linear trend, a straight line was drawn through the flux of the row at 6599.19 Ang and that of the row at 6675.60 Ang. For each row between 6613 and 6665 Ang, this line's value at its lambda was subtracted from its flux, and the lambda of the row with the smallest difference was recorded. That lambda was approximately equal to 6651.05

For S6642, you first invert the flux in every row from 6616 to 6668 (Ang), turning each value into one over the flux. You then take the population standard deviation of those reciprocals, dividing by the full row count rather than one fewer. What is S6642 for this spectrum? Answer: 0.0027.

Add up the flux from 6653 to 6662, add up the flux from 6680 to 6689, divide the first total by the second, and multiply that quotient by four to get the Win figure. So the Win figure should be 4.02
